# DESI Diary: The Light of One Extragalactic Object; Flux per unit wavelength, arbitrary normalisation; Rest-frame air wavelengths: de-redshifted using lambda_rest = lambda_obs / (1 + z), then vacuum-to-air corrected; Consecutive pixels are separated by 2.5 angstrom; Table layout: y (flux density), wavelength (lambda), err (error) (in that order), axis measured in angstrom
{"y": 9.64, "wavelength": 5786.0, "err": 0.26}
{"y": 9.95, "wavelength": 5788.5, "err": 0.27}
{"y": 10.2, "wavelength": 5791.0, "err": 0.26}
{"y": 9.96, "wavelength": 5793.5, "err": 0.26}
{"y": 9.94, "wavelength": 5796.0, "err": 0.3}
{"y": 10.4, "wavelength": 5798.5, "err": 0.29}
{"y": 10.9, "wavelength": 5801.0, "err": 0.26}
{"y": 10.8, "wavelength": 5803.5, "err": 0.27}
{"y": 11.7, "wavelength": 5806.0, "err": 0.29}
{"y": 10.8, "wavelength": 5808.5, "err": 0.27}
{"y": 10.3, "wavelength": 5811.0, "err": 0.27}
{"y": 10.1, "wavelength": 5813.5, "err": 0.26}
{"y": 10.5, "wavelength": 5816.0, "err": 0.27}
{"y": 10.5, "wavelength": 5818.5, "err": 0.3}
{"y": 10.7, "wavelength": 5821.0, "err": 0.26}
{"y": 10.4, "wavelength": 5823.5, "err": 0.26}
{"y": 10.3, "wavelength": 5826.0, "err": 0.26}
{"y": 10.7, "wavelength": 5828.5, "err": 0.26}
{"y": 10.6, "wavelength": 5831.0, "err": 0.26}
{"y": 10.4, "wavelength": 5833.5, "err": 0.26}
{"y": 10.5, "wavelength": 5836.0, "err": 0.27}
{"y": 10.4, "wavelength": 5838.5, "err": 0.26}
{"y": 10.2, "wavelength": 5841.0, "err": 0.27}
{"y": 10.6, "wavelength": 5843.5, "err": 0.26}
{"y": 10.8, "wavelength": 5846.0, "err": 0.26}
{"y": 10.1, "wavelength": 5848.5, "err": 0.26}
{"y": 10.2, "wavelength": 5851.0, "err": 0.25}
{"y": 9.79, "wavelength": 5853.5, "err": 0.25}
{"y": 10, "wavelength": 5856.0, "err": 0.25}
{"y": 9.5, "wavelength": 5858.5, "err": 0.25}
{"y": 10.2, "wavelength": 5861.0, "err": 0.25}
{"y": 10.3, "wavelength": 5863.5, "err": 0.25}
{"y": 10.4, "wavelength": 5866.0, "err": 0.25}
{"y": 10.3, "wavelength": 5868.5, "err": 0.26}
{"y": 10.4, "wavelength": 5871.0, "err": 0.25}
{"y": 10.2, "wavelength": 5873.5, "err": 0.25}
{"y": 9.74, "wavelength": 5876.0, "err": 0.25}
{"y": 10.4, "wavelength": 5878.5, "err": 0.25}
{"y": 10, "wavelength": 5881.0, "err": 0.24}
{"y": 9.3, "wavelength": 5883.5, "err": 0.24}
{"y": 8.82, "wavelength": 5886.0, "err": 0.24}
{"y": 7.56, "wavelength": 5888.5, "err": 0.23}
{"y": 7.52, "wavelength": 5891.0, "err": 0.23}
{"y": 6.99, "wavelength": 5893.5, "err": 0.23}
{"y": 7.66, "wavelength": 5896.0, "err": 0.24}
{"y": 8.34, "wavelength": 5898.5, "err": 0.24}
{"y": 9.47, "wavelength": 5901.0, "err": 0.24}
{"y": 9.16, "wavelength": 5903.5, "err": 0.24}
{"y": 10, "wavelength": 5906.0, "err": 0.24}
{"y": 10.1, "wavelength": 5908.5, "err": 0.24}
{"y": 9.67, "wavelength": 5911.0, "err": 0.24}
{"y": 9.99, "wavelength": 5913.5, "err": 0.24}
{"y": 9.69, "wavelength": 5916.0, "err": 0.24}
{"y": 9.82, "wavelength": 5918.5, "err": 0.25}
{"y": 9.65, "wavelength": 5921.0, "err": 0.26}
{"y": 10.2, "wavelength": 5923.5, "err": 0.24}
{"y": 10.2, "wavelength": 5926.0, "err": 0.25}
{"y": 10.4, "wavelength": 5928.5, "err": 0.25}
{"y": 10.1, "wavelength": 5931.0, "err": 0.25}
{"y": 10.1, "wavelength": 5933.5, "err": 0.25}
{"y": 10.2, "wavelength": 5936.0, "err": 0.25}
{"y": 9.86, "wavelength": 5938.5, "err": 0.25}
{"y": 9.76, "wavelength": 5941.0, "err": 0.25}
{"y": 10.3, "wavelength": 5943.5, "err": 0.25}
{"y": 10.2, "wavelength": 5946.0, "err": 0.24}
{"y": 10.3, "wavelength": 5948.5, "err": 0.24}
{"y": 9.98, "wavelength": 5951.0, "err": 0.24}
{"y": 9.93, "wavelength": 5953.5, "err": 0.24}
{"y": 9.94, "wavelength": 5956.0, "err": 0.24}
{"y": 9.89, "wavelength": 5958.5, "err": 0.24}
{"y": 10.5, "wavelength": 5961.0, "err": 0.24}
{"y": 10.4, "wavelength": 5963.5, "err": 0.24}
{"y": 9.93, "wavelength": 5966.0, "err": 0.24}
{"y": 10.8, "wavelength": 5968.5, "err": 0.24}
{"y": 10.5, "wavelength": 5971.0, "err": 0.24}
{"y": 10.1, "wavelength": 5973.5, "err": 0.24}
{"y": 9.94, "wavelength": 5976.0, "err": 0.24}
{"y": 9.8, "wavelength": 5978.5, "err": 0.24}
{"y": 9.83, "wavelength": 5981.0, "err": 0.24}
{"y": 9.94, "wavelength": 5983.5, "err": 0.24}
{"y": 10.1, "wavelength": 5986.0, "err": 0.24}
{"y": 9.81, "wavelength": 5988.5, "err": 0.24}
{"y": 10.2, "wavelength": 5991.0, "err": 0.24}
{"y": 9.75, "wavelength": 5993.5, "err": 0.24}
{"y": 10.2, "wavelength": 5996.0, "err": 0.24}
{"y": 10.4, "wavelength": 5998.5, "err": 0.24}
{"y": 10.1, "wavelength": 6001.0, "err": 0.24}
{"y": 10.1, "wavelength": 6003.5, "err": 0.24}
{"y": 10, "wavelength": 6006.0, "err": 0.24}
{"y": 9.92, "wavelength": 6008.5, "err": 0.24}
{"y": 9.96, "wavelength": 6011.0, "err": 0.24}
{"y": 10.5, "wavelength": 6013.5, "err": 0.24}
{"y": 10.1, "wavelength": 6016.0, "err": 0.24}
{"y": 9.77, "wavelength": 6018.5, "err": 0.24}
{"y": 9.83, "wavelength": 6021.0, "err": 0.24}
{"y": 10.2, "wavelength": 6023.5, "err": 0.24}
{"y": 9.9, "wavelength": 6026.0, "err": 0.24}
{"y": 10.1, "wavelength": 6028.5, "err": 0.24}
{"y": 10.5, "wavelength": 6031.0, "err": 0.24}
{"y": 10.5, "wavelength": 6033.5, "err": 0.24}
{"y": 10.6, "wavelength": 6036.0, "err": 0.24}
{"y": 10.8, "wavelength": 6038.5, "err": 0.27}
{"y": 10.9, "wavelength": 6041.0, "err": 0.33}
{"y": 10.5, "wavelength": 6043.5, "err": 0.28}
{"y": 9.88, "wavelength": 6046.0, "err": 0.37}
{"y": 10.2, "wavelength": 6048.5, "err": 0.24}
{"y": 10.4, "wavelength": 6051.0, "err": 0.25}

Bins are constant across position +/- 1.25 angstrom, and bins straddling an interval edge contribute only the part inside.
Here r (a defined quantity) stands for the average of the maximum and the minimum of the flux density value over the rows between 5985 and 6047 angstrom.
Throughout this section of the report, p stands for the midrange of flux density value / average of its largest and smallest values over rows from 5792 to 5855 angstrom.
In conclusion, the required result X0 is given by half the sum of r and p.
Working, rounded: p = 10.7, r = 10.3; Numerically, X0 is 10.5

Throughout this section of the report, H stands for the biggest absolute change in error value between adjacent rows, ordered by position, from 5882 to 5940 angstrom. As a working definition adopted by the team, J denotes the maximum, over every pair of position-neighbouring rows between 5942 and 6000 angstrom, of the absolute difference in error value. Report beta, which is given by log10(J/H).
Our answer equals -0.3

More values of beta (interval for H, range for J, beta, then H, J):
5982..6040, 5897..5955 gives -0.2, 0.030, 0.020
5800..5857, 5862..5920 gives -0.6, 0.040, 0.010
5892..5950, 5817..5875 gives 0.3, 0.020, 0.040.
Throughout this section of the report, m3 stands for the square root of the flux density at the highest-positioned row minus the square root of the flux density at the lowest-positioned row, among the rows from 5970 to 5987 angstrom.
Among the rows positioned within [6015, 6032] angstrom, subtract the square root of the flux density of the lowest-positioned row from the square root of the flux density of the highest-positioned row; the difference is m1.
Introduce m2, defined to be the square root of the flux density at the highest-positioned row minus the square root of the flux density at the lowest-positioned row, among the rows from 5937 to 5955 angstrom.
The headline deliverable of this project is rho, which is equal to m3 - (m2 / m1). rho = -0.2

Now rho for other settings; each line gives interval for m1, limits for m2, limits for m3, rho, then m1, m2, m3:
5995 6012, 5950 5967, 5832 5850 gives -0.3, -0.038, -0.01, -0.05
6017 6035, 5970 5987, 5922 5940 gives 0.5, 0.115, -0.06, -0.05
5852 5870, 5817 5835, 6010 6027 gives 0.2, 0.080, -0.02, -0.01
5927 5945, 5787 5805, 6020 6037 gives 8.6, -0.016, 0.13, 0.12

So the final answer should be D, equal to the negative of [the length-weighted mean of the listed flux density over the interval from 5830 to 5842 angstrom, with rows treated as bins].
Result -10.42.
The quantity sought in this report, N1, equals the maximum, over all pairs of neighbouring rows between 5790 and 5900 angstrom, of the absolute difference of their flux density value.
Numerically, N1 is 1.26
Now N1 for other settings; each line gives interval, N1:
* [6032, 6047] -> 0.62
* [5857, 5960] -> 1.26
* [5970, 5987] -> 0.40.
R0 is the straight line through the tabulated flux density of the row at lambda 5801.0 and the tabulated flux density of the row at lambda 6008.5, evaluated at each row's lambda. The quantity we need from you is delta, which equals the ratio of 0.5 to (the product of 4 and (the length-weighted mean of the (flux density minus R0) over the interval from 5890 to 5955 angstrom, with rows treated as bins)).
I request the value -0.17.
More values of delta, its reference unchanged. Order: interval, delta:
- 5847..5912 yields -0.12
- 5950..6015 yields 2.29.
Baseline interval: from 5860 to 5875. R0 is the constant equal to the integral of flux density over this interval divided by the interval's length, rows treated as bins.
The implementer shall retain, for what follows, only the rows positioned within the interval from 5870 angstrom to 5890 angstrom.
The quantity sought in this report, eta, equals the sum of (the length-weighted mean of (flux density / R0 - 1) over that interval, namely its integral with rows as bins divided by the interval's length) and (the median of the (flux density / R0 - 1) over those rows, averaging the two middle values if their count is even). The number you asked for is -0.12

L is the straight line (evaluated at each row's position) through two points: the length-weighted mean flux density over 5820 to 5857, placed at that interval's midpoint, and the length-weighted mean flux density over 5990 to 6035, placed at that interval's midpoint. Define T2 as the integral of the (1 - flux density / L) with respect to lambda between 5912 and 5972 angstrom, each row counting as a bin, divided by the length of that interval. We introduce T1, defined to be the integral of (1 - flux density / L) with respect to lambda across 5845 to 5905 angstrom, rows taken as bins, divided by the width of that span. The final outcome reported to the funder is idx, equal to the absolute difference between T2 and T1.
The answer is 0.07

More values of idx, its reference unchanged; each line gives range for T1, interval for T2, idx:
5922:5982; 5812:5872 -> 0.00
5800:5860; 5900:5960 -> 0.03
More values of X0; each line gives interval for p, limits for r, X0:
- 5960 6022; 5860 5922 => 9.5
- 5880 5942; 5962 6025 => 9.5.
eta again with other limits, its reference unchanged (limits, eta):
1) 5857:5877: -0.02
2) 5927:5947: -0.03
